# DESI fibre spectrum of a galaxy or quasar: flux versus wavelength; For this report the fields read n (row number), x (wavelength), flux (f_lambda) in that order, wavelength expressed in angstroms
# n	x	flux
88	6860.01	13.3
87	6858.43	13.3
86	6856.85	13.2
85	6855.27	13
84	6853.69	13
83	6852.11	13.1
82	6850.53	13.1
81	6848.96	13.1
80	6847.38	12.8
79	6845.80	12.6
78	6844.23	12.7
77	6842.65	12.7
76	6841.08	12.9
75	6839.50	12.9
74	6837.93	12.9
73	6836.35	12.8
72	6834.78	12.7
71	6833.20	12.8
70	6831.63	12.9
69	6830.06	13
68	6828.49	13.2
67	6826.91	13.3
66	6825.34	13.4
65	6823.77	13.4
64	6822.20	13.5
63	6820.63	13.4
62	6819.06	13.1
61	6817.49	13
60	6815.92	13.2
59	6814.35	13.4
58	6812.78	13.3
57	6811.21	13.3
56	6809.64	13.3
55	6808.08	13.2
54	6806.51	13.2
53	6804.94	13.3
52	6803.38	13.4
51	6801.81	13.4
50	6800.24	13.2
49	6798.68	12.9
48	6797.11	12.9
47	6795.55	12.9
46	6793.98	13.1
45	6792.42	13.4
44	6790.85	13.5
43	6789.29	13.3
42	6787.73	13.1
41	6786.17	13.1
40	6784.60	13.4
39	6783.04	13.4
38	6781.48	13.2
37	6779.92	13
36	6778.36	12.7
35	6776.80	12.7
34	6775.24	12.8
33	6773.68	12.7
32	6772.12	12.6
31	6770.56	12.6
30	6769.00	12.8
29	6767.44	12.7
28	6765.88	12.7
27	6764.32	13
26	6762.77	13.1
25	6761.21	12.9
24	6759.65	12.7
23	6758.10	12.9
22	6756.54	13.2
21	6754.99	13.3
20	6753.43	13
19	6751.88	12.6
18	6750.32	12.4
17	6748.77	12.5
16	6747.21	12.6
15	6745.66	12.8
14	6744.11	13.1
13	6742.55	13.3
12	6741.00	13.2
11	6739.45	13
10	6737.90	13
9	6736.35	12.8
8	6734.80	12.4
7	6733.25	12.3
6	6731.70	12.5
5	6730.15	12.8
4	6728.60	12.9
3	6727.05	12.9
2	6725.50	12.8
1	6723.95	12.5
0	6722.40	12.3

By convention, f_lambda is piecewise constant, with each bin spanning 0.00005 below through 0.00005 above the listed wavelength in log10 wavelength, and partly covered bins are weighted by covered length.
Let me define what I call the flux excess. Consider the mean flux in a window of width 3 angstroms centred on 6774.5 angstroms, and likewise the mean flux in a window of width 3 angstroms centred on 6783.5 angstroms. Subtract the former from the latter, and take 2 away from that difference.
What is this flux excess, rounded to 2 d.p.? -1.35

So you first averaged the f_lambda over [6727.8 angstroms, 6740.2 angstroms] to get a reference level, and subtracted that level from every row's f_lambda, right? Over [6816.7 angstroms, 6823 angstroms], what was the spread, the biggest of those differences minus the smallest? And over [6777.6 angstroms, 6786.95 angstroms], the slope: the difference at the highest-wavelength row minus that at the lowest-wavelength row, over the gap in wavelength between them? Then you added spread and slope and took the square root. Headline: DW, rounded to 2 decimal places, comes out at 0.74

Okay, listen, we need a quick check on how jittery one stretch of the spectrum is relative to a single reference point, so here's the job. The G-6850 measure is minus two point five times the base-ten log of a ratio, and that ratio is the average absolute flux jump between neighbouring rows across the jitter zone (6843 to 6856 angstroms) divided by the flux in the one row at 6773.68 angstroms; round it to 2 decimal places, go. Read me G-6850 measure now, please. 5.26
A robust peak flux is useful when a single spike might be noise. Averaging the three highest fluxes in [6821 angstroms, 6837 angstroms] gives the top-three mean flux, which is 13.4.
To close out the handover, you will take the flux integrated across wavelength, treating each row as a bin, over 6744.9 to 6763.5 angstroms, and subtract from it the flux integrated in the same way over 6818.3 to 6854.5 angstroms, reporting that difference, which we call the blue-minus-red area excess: -232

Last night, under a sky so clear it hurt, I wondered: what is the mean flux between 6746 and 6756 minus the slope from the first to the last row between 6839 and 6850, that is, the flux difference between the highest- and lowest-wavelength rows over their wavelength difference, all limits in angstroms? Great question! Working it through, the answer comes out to 12.7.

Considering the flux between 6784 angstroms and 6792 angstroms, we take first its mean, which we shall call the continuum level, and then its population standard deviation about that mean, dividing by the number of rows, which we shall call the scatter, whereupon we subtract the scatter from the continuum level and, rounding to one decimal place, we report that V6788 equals 13.1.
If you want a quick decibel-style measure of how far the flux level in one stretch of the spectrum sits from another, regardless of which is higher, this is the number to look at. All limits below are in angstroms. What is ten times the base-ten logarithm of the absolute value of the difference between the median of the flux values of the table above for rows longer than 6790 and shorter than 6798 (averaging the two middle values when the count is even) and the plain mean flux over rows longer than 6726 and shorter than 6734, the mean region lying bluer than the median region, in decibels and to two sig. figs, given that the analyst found -3.8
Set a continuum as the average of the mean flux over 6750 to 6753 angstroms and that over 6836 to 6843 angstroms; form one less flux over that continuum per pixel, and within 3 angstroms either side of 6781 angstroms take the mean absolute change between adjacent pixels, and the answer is 0.018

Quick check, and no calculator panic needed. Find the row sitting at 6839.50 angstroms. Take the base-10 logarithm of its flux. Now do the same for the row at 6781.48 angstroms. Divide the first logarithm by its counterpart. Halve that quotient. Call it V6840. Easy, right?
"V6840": 0.496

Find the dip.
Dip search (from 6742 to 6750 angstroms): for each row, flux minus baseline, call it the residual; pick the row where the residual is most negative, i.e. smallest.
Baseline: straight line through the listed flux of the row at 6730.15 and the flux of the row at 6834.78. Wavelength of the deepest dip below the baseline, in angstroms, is 6748.77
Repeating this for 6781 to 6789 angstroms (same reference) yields 6786.17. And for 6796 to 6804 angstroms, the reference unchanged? 6797.11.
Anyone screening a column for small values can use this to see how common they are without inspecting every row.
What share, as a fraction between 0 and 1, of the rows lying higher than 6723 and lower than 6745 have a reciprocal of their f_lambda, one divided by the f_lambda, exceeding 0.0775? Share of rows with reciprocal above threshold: 0.64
